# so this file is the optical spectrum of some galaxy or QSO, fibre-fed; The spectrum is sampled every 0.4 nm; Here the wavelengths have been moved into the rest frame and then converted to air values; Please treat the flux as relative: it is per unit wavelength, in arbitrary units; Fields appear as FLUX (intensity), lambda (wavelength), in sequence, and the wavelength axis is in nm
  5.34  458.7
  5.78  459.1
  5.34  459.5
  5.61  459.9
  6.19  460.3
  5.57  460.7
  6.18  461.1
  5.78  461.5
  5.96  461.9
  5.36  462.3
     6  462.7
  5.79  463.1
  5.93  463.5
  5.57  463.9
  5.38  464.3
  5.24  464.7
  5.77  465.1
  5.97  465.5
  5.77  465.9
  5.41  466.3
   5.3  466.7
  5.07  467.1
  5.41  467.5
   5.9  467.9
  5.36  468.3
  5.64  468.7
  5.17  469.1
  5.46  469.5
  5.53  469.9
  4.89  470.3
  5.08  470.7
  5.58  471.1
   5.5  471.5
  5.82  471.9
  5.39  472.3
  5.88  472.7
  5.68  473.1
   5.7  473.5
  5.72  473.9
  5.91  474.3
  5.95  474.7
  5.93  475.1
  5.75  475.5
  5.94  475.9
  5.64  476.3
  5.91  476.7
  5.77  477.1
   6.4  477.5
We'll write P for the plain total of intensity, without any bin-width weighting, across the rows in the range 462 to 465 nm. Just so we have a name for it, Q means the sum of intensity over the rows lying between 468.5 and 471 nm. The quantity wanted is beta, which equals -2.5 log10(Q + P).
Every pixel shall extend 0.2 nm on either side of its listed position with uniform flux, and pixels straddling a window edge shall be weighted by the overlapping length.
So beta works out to -4.6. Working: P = 39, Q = 32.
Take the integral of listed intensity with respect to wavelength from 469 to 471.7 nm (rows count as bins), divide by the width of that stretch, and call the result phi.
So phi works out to 5.32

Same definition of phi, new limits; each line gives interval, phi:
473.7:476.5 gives 5.83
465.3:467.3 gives 5.50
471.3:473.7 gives 5.66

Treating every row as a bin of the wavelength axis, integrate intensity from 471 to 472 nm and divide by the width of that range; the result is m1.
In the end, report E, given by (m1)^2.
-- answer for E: 32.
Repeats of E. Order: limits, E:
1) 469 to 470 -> 29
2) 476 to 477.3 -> 33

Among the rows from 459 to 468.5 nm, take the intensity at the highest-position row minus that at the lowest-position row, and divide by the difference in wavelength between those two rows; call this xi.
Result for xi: -0.05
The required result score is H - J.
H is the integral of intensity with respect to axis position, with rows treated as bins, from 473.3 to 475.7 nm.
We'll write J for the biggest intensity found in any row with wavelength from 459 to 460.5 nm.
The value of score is 8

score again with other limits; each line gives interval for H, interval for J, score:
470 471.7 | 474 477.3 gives 3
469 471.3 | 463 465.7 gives 6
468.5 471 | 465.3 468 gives 7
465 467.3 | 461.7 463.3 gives 7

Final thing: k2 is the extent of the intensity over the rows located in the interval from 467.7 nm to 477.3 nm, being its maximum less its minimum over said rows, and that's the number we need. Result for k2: 1.1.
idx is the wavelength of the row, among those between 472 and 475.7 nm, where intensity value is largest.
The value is 474.7 nm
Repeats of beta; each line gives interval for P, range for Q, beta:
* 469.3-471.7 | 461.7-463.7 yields -4.5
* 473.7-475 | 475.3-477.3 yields -4.2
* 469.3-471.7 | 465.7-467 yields -4.2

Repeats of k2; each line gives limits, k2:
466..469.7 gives 0.8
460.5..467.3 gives 1.1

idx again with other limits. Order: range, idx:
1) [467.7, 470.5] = 467.9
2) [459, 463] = 460.3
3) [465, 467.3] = 465.5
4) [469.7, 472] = 471.9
